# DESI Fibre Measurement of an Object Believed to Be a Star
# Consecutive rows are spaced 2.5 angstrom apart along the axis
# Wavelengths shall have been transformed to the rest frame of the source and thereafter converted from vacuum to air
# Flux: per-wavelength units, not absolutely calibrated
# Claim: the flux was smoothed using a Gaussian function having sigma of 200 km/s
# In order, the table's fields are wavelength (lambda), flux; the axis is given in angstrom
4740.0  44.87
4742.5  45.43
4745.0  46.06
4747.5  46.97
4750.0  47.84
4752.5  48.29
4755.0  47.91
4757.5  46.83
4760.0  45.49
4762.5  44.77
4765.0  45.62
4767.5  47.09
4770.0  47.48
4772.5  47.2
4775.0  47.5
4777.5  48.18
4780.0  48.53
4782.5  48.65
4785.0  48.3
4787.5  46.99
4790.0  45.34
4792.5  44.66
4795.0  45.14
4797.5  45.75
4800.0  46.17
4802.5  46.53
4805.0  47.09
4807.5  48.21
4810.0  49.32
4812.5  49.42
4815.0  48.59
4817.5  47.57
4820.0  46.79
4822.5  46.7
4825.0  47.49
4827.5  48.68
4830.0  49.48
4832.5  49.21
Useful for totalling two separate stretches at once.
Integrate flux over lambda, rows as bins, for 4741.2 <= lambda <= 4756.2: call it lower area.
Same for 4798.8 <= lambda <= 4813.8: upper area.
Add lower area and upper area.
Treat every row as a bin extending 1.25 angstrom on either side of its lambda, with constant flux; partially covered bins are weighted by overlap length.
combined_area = 1423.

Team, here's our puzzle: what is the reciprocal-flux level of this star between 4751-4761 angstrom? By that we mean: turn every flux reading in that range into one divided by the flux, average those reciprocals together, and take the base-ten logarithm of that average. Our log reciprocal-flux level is -1.67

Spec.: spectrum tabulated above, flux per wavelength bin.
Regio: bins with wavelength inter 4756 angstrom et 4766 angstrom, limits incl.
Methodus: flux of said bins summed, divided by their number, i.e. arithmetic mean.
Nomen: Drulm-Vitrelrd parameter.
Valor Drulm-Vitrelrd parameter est 45.7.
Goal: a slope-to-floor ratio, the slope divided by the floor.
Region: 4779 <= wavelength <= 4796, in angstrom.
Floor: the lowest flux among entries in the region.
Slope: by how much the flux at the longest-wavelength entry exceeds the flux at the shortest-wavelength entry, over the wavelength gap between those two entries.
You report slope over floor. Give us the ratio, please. -0.0051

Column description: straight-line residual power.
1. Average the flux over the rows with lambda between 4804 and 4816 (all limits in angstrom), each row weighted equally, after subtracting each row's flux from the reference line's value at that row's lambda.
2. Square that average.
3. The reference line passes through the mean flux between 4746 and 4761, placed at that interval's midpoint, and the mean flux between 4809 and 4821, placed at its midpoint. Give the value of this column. 0.1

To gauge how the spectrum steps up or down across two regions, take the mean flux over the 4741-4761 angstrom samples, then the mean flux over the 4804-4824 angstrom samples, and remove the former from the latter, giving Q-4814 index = 1.1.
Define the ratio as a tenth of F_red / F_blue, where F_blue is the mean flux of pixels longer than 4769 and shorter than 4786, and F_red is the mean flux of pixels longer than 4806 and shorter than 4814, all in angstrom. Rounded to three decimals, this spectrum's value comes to 0.102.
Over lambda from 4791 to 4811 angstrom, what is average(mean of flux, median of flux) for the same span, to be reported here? 46.5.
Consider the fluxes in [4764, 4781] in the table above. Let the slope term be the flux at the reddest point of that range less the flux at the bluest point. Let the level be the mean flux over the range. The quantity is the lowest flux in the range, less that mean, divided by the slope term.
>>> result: -0.60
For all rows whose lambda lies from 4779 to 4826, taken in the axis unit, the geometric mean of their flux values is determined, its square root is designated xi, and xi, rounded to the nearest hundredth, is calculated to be 6.87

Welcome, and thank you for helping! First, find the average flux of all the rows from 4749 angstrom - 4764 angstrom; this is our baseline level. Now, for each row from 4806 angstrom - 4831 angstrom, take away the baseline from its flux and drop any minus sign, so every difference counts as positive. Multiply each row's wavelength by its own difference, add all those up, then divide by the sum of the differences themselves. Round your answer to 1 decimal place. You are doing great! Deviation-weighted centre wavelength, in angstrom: 4818.0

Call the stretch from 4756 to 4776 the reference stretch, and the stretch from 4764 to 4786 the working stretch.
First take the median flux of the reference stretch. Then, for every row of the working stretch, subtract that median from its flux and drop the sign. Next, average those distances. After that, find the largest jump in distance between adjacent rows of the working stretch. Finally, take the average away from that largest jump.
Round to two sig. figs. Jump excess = 0.26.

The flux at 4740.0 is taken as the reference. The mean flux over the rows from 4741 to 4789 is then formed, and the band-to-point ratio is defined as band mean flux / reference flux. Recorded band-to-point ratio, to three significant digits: 1.05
